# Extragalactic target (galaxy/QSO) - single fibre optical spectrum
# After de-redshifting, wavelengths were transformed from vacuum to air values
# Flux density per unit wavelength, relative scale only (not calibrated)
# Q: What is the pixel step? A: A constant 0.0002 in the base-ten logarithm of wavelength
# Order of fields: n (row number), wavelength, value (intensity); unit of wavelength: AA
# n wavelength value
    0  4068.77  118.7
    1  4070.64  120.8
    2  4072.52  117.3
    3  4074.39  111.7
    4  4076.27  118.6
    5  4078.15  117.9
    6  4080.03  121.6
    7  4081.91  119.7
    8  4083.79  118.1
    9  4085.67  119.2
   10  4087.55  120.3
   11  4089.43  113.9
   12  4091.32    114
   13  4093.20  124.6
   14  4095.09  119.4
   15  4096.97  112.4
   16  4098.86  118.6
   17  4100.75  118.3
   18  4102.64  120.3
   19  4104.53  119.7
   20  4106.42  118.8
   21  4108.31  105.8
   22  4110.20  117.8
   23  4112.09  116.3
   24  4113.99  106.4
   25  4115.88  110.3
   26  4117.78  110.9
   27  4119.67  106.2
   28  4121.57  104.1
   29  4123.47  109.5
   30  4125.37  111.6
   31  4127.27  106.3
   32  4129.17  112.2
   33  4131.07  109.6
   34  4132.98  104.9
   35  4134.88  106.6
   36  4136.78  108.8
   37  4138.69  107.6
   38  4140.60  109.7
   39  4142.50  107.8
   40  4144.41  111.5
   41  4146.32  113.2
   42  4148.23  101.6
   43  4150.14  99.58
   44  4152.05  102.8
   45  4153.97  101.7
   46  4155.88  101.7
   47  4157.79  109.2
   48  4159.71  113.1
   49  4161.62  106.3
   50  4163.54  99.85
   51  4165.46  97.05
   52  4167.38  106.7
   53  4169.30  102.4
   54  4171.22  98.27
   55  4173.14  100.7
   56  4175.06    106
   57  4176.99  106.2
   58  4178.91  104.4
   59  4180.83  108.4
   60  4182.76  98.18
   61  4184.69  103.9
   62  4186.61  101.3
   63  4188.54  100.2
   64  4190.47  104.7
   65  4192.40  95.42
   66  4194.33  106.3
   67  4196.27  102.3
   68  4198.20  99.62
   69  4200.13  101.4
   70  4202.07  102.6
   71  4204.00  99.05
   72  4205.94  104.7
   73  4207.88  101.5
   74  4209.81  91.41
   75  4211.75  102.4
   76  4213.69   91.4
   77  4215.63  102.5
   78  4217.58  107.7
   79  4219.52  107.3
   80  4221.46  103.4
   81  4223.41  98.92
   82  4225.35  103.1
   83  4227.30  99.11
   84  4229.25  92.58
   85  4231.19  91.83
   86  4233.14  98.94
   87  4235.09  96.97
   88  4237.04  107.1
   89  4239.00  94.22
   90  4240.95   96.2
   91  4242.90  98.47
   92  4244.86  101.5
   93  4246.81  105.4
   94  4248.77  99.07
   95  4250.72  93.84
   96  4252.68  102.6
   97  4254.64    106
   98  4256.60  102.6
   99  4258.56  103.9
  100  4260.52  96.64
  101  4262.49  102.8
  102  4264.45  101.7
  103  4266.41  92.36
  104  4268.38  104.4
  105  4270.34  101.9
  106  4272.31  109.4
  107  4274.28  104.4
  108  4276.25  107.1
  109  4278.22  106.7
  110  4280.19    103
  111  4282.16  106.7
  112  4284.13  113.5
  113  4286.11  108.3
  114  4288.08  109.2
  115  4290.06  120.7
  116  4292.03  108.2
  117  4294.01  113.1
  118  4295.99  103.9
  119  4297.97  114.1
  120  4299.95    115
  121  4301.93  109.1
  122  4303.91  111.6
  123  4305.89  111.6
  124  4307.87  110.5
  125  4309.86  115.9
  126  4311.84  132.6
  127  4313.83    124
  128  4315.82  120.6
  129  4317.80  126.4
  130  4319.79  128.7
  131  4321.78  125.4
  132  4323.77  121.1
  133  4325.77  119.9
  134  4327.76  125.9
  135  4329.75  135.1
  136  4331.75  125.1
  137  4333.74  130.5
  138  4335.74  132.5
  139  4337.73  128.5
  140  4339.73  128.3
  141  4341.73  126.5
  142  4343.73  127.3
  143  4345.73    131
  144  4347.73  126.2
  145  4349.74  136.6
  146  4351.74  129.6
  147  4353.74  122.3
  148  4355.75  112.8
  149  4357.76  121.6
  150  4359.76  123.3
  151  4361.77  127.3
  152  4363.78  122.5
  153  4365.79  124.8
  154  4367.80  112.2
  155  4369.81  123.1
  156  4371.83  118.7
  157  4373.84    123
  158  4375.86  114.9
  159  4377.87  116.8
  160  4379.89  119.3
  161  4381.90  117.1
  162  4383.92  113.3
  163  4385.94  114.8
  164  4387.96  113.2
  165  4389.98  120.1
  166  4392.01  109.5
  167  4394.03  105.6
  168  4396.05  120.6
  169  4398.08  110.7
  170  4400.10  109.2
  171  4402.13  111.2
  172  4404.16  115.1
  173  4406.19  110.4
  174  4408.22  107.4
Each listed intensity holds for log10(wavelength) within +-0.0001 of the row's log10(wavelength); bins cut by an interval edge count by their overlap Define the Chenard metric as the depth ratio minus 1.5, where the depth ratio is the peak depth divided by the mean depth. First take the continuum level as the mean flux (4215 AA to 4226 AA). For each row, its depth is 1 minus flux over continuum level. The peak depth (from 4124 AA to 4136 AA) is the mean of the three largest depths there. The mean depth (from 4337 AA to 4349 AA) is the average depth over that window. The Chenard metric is -1.4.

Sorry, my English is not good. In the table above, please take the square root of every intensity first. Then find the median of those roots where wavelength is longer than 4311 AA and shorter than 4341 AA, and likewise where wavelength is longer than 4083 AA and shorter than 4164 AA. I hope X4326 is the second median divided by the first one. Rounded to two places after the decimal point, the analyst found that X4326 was 0.93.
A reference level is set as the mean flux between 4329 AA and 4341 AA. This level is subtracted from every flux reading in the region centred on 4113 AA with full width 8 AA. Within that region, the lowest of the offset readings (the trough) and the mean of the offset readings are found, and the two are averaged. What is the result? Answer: -20.4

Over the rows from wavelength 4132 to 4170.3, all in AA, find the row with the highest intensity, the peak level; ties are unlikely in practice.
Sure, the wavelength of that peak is 4146.32 AA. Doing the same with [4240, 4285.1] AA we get 4284.13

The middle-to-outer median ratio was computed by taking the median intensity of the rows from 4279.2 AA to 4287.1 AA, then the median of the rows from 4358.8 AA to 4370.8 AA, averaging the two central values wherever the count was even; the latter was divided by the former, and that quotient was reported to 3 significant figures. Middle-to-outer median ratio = 1.15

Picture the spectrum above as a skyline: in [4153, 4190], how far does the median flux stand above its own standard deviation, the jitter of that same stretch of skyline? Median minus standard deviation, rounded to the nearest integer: 98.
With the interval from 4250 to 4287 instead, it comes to 99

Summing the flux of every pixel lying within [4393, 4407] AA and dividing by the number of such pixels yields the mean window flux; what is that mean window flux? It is 112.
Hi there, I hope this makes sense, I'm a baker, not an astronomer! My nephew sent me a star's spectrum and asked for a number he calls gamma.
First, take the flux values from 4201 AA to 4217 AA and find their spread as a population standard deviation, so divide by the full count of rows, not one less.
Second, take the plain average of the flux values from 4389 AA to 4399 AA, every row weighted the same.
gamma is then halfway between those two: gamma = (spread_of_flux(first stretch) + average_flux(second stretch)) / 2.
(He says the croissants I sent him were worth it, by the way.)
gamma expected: 59.1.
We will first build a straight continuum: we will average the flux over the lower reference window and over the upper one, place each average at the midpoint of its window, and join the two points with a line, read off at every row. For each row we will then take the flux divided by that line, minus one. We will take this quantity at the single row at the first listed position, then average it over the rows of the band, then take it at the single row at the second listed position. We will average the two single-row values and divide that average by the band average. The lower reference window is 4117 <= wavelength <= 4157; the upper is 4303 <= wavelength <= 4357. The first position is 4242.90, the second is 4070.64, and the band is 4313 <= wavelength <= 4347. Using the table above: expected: 1.1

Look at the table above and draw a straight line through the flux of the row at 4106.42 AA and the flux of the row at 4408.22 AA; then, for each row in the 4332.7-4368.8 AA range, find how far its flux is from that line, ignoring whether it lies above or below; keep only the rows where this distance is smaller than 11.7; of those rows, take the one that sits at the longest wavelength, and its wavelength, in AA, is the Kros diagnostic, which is 4367.80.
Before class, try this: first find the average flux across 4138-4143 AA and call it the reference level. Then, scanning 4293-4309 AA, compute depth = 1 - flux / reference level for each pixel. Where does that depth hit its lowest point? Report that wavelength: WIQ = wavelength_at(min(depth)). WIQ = 4299.95 AA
